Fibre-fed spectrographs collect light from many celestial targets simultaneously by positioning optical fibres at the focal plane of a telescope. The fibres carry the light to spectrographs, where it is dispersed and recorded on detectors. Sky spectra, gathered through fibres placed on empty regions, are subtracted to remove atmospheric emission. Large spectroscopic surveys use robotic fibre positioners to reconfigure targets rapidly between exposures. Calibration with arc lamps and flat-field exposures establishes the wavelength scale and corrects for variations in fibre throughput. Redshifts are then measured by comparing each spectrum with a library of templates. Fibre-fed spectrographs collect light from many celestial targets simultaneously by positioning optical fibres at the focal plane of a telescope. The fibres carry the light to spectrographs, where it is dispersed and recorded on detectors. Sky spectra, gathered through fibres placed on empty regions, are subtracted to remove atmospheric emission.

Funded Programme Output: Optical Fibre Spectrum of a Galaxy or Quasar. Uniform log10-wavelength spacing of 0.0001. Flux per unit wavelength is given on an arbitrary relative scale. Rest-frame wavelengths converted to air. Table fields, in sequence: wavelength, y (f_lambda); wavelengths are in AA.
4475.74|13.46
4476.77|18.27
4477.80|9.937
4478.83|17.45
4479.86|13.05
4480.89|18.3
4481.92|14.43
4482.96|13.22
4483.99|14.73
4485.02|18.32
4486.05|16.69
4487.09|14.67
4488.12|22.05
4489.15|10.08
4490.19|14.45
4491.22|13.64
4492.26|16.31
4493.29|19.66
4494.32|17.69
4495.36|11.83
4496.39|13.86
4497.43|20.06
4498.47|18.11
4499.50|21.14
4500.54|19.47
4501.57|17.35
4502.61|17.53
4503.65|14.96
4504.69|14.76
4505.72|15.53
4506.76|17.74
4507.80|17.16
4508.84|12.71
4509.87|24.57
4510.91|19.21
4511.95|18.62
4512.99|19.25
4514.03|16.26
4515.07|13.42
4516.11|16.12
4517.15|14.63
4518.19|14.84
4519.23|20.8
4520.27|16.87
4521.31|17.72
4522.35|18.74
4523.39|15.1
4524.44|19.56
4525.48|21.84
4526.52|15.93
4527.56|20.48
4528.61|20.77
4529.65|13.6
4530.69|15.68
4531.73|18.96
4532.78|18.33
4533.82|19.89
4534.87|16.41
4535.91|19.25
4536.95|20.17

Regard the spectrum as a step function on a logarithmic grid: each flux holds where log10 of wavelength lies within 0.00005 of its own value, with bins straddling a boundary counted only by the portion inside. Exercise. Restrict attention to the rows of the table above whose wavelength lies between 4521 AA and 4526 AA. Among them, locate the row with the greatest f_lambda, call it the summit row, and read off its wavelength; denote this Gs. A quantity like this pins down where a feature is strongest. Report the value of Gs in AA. 4525.48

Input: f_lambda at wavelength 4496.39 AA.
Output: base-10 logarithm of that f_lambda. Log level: 1.14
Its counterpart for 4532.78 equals 1.26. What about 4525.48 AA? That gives 1.34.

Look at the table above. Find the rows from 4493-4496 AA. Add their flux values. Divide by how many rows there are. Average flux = 16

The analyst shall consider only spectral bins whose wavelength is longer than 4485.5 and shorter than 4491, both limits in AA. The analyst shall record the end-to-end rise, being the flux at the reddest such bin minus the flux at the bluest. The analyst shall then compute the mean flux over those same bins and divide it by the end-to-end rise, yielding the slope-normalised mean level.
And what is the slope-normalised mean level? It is -7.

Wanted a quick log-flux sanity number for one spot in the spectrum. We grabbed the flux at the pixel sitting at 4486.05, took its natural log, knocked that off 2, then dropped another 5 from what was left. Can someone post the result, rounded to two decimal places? -5.81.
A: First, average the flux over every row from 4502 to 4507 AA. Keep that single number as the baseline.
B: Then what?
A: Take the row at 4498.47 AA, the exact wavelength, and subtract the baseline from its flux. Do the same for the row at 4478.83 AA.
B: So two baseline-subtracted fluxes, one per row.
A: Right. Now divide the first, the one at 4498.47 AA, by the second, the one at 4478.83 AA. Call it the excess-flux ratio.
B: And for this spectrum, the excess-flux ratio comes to 1.5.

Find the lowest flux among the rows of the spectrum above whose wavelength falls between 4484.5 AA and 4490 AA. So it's 10.08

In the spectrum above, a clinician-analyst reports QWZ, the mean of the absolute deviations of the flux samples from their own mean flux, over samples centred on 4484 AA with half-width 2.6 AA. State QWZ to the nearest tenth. 1.6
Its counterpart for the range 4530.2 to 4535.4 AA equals 1.4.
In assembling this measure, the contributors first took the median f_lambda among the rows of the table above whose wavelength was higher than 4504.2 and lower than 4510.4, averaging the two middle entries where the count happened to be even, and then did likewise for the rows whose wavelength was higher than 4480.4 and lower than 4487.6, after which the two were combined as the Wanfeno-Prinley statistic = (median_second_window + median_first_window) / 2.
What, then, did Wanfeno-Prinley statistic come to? 15.5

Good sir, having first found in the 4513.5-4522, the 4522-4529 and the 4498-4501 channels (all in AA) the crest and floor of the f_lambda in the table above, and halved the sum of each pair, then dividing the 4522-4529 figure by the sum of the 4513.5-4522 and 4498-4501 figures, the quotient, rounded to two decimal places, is 0.50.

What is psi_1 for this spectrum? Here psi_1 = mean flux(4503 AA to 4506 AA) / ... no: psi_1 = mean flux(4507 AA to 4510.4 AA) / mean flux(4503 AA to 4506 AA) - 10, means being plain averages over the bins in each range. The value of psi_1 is -8.80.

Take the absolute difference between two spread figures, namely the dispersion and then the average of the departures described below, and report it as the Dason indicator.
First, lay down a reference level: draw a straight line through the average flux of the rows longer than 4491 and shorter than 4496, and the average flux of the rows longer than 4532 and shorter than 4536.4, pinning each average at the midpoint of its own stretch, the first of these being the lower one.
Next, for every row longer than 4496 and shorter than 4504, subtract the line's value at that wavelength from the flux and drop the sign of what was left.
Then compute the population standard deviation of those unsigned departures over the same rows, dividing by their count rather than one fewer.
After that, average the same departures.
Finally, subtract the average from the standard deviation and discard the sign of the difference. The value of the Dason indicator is 1.15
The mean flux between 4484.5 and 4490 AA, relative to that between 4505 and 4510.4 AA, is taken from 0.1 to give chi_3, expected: -0.83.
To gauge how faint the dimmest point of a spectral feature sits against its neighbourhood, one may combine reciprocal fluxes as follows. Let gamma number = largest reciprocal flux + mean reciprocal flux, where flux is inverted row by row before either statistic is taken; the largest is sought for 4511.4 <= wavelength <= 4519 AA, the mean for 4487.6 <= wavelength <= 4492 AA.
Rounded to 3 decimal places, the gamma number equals 0.146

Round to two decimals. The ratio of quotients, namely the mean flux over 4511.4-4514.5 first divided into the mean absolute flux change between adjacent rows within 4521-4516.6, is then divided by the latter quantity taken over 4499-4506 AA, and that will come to 0.15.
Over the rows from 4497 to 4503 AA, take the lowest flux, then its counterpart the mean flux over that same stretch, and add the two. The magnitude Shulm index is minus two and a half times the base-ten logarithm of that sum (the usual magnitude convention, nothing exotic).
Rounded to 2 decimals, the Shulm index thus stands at -3.90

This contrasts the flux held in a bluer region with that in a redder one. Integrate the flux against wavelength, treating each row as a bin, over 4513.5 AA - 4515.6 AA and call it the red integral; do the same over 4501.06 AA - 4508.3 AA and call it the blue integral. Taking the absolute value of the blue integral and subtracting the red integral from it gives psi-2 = 88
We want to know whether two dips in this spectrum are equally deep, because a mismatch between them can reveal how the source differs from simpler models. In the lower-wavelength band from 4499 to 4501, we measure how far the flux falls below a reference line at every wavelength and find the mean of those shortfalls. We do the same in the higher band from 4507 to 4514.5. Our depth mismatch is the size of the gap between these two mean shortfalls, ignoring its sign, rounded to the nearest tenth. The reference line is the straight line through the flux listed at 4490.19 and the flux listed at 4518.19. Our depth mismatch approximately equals 2.2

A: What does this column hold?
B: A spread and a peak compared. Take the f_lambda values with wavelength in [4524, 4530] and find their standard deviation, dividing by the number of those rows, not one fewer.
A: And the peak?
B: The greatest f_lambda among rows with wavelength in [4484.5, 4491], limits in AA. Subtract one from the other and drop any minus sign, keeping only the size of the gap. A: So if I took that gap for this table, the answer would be 19.1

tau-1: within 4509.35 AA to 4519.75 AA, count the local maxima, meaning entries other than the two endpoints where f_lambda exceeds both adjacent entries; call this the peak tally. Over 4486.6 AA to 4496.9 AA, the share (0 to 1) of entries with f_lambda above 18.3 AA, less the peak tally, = -1.80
